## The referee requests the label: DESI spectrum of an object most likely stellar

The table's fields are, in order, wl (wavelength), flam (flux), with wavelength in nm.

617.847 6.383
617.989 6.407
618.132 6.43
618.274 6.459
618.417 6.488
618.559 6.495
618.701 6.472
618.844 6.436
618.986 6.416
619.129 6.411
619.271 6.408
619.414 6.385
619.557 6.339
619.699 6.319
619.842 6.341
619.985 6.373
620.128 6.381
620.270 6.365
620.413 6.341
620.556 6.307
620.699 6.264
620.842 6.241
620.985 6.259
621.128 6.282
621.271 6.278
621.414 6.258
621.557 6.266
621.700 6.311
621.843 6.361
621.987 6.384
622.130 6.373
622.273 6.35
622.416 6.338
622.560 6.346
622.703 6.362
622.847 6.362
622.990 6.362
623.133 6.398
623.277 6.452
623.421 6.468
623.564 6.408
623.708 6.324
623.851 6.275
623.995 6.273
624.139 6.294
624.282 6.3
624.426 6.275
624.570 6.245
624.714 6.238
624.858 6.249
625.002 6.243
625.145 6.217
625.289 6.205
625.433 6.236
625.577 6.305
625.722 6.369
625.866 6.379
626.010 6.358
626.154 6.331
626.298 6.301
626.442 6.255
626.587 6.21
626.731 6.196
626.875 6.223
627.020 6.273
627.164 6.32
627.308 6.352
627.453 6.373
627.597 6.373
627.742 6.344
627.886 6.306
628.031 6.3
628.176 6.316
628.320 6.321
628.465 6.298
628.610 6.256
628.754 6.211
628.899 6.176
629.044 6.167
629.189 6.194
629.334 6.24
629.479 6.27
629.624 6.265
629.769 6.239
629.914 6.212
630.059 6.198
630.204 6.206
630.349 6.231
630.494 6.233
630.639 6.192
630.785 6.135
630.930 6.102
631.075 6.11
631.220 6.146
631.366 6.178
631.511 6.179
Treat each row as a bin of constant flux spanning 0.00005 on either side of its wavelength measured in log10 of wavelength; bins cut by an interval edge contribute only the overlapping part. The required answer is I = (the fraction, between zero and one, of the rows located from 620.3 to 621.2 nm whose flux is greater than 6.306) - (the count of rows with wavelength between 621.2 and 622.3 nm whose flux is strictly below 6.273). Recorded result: -1.7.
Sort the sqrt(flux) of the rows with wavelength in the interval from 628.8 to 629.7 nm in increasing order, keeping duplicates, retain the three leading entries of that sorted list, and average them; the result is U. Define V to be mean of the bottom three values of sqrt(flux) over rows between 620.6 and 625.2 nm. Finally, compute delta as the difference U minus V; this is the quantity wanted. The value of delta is -0.01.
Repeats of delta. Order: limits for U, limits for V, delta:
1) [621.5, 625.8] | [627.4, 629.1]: 0.01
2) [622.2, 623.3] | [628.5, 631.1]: 0.05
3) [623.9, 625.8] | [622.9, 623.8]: -0.03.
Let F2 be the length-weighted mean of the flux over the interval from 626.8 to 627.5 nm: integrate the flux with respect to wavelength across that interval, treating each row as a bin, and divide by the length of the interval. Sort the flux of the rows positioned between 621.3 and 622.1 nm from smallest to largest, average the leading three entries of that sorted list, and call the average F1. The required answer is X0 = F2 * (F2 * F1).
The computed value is 250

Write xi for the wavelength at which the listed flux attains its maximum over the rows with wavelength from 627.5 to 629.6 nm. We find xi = 627.597 nm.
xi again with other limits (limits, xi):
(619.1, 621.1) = 619.129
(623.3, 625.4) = 623.421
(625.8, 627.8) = 625.866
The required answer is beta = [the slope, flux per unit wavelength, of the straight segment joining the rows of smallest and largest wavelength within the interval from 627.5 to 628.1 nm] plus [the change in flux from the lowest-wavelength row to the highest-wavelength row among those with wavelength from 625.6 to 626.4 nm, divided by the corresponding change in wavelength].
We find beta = -0.29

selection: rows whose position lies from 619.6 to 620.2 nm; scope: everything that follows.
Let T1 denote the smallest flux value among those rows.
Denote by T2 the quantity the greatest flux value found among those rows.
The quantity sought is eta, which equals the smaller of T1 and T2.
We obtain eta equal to 6.32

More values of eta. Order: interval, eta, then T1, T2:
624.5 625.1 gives 6.24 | 6.238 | 6.249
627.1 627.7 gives 6.32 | 6.32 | 6.373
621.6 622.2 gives 6.31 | 6.311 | 6.384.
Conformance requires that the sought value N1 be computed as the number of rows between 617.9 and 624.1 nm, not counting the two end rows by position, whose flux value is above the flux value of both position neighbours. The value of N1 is 5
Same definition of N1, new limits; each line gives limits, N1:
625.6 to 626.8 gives 1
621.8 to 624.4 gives 2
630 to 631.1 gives 1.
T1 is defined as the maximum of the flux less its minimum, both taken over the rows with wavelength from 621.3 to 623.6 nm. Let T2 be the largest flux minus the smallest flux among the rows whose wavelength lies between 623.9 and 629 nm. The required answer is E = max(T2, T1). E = 0.21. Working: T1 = 0.21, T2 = 0.203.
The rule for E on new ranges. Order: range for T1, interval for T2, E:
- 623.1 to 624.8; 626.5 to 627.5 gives 0.23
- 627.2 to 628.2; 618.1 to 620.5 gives 0.18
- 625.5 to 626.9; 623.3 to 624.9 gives 0.23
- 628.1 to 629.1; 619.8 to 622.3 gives 0.15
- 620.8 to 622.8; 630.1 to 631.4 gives 0.14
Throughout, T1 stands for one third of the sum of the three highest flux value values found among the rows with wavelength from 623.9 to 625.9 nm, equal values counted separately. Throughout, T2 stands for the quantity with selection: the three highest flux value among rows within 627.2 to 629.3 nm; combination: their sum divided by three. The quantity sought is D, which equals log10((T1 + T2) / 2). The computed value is 0.803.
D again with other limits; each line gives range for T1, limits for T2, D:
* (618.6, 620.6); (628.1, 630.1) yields 0.805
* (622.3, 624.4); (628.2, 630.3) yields 0.804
